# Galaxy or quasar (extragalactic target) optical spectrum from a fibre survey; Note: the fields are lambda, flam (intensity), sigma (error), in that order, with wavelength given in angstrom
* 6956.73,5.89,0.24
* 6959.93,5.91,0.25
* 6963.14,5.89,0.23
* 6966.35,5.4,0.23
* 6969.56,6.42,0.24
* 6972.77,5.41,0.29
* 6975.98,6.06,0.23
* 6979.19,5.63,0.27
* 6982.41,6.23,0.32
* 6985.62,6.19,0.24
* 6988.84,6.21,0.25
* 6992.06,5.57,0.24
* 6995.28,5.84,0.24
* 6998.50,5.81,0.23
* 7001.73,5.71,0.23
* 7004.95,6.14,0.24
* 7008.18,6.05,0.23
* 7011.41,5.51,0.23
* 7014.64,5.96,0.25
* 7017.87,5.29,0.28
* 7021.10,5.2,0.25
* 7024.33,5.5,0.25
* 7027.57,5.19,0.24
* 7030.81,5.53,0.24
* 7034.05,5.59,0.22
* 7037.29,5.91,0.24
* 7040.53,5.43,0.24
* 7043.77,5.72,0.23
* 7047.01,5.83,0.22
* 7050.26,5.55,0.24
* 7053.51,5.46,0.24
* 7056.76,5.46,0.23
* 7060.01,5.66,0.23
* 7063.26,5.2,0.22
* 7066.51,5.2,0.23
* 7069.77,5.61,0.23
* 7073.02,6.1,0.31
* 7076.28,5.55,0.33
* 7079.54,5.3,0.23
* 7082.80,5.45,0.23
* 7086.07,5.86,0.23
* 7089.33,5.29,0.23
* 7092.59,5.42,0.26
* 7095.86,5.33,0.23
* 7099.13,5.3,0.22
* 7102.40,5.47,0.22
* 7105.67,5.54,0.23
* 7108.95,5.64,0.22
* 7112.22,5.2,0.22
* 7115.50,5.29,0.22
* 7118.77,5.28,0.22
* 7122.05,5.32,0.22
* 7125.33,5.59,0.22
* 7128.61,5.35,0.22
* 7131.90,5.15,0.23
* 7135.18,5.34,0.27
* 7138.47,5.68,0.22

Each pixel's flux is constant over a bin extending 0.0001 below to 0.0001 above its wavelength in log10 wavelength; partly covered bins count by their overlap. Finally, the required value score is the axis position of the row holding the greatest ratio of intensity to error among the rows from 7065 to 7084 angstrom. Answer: 7069.77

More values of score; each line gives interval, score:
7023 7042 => 7034.05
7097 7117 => 7108.95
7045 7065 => 7047.01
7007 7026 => 7008.18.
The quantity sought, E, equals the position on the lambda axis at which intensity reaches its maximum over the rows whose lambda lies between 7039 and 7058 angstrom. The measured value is 7047.01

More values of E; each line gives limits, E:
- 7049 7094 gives 7073.02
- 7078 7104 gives 7086.07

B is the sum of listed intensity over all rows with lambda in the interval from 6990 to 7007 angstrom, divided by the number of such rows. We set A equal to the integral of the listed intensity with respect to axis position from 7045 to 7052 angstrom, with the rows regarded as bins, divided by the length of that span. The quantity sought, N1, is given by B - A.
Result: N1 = 0.1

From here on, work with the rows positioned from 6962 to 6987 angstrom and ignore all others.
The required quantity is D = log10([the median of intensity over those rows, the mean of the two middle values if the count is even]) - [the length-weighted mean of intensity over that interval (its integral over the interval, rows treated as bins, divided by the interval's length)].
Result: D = -5.1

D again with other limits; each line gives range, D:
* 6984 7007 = -5.2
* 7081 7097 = -4.7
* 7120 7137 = -4.6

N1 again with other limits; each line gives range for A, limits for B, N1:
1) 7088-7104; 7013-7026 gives 0.1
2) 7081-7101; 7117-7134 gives -0.1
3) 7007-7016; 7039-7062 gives -0.2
